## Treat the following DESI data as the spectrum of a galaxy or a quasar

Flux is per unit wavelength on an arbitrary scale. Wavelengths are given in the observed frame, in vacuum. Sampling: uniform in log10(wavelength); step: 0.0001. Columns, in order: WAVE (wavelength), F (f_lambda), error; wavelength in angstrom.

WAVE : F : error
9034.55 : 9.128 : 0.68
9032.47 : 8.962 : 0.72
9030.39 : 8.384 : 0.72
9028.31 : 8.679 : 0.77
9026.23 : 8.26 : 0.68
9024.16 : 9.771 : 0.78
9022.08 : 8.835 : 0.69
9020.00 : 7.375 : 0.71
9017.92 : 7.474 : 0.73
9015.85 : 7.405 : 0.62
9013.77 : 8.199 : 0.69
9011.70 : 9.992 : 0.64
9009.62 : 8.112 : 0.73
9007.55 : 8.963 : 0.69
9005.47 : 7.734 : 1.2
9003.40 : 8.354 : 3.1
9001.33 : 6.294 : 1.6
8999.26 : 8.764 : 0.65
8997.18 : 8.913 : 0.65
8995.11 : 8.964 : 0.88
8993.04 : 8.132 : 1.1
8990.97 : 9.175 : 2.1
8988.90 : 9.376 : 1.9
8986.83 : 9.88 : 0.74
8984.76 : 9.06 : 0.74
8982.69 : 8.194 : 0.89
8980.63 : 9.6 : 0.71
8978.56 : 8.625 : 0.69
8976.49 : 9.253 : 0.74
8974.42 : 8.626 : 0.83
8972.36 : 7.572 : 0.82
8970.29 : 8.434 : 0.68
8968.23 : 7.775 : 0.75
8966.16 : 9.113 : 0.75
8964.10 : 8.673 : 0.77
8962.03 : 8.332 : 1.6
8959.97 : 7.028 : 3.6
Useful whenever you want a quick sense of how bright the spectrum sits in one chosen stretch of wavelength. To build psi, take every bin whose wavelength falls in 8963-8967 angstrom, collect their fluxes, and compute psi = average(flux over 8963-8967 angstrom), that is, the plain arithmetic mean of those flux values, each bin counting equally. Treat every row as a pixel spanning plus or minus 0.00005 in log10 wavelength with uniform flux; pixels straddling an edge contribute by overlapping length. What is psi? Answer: 8.9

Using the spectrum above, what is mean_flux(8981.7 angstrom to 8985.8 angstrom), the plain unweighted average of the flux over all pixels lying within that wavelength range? 8.6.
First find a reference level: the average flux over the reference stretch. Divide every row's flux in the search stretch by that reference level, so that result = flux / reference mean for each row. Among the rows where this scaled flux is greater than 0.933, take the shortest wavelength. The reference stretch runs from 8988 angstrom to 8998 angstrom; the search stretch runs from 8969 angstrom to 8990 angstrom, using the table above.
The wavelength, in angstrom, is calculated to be 8970.29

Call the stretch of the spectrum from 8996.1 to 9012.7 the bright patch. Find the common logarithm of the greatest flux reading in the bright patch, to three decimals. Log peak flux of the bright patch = 1.000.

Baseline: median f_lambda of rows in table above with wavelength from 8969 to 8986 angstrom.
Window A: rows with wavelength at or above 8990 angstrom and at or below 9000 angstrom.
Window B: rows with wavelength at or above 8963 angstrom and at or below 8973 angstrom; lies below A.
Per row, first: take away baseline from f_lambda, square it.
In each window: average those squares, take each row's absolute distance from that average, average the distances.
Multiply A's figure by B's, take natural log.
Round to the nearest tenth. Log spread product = -3.3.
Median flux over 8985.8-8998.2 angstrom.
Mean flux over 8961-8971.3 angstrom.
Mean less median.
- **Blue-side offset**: -0.6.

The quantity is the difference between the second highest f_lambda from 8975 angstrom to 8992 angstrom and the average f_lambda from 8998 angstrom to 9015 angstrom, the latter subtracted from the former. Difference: 1.3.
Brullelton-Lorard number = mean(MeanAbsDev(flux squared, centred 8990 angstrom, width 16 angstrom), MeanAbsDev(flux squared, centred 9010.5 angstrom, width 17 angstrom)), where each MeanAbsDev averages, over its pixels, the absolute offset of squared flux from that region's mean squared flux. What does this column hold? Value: 9.0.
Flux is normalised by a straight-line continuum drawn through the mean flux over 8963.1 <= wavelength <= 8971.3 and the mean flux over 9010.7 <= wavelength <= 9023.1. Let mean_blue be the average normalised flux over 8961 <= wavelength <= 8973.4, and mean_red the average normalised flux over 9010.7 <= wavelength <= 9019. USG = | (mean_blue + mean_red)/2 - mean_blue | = 0.013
